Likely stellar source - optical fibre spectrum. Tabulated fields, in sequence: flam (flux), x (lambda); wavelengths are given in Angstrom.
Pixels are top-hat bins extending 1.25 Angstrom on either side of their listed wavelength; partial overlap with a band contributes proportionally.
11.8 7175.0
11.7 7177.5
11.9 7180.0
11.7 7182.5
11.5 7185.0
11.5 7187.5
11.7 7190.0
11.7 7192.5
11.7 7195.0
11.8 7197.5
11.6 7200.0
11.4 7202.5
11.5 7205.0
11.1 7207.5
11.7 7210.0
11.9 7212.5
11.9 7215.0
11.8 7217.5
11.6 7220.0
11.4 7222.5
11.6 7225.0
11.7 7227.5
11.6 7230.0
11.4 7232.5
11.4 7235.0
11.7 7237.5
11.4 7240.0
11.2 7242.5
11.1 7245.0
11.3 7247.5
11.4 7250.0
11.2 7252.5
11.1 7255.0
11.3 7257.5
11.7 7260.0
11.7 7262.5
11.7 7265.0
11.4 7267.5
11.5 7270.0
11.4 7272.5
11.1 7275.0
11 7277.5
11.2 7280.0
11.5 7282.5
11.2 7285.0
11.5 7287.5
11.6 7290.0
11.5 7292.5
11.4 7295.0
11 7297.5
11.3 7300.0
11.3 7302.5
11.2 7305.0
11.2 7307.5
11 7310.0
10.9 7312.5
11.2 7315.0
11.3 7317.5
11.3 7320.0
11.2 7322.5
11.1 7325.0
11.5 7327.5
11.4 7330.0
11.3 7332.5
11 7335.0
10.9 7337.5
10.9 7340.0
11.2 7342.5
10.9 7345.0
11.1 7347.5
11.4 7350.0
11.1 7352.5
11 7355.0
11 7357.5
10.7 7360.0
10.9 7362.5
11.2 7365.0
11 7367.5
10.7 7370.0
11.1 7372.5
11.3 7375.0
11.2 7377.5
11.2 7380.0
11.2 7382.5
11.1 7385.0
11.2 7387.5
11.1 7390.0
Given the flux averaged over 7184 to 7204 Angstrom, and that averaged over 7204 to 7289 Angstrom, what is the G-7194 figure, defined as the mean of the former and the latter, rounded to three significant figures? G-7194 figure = 11.5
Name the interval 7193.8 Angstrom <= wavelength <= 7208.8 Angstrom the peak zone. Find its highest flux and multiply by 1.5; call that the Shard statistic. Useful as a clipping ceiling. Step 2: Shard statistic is 17.7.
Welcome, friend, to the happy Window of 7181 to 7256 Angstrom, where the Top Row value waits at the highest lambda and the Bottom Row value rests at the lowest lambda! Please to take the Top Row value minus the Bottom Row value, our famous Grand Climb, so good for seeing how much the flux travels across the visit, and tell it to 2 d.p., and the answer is -0.60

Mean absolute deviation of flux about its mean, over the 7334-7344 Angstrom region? 0.100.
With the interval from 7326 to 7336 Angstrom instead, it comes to 0.150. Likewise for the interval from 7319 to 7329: 0.125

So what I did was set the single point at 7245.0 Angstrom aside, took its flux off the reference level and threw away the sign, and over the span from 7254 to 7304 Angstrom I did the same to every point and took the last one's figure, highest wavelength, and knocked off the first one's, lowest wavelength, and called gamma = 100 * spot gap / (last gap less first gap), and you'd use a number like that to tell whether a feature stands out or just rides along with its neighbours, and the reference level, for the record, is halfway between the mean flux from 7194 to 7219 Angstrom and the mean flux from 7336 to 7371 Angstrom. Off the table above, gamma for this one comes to -110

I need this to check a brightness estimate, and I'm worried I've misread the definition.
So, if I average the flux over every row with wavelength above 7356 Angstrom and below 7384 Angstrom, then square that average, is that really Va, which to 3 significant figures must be 122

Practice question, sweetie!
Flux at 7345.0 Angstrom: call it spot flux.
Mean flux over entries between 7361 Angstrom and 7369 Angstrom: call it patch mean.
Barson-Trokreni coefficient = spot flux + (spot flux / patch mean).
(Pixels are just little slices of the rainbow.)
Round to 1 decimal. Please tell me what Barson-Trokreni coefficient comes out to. 11.9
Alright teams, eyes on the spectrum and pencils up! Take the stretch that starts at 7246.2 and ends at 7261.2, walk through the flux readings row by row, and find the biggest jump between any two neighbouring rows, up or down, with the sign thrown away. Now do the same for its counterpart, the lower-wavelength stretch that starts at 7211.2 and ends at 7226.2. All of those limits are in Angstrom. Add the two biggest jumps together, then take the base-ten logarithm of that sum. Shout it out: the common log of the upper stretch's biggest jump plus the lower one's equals -0.222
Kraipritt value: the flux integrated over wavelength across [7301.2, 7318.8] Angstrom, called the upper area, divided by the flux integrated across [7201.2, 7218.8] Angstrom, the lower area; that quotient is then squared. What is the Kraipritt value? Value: 0.92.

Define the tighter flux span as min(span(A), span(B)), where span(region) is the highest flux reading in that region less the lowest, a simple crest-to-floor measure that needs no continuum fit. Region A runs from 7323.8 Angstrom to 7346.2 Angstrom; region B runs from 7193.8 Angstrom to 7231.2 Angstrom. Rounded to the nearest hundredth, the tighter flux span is 0.60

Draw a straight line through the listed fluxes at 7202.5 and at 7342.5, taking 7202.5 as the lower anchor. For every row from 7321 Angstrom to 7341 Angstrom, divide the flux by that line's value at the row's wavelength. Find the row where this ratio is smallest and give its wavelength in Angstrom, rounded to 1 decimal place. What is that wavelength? 7337.5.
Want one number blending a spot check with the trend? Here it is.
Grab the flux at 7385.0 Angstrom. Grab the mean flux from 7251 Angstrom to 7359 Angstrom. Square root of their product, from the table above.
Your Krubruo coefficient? 11.2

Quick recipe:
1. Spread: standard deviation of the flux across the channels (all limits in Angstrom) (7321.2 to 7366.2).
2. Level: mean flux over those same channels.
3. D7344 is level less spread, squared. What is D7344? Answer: 119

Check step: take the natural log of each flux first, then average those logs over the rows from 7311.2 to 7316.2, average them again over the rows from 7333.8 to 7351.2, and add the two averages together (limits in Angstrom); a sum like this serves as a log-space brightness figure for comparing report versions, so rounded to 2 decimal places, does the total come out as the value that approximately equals 4.81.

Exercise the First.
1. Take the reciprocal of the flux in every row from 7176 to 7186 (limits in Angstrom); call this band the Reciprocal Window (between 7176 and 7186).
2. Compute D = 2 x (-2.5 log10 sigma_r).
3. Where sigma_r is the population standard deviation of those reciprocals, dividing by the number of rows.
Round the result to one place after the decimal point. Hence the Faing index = 14.9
